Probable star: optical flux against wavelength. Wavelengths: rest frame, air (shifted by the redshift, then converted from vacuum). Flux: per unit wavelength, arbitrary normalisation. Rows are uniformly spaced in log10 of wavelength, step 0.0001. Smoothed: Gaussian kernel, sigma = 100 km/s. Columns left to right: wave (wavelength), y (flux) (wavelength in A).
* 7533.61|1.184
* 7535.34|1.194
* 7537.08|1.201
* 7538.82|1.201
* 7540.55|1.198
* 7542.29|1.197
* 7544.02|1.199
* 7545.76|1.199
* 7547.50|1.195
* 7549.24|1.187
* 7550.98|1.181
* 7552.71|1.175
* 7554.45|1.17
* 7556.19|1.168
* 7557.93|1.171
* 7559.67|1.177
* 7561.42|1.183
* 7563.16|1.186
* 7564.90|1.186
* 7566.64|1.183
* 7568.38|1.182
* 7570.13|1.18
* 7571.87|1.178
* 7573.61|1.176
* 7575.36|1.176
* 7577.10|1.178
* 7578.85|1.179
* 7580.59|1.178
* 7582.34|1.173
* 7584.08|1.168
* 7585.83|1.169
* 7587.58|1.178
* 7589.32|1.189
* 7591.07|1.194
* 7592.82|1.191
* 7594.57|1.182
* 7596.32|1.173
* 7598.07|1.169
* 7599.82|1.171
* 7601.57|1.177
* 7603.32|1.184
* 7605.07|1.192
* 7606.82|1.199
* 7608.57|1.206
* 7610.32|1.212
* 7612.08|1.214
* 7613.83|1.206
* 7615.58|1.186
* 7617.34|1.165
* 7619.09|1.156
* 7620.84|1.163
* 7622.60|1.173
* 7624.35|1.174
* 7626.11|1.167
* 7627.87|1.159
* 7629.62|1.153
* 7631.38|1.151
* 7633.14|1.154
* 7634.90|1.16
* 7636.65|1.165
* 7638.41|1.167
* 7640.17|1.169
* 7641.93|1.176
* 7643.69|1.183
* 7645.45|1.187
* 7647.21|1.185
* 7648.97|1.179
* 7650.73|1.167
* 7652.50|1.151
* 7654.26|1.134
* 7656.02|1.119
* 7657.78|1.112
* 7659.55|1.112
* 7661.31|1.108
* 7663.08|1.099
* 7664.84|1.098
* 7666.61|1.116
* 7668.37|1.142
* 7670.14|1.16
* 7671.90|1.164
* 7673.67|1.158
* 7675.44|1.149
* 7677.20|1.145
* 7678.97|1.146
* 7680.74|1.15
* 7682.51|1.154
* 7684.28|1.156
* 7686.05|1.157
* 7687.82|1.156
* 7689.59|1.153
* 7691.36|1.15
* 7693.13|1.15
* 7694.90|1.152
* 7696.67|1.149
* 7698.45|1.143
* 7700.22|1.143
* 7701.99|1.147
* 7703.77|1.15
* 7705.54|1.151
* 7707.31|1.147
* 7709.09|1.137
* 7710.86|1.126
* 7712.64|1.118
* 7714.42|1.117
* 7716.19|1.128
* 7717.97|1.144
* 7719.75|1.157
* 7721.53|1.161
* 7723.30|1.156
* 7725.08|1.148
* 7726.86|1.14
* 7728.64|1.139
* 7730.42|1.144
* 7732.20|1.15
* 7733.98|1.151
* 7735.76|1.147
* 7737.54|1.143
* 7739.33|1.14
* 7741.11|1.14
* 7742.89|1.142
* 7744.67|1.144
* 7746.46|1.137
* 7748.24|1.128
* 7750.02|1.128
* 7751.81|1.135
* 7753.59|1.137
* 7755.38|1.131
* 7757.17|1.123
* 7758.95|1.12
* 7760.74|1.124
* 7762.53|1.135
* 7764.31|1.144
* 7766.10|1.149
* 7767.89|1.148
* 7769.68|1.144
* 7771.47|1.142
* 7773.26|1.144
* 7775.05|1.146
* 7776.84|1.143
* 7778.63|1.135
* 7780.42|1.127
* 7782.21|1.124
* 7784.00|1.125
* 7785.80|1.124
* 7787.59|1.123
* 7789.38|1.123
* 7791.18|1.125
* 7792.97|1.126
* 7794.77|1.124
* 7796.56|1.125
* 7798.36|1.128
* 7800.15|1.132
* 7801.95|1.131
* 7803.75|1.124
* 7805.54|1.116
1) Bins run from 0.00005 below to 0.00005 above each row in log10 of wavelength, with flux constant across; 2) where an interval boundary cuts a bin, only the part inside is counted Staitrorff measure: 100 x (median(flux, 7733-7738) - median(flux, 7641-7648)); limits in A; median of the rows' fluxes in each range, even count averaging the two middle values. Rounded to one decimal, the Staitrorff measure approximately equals -3.7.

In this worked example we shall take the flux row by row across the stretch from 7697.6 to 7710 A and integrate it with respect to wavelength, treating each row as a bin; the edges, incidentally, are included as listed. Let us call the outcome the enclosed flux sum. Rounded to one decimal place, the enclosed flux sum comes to 14.2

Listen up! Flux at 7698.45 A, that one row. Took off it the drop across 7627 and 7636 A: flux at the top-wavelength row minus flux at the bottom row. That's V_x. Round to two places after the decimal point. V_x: 1.14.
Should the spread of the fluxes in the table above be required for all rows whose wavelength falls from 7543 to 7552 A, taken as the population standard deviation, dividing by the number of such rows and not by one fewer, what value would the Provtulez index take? 0.0071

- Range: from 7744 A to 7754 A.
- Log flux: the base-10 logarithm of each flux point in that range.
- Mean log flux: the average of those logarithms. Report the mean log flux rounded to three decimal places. 0.055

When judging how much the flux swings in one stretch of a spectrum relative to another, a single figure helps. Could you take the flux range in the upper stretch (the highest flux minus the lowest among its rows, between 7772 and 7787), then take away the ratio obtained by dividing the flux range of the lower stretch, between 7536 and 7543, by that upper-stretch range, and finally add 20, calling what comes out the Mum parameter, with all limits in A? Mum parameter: 19.8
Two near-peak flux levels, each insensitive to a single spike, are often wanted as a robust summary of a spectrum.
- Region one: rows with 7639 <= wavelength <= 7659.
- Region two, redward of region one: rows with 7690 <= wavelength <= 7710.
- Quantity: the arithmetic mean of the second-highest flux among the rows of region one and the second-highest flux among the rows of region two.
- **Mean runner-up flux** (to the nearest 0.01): 1.17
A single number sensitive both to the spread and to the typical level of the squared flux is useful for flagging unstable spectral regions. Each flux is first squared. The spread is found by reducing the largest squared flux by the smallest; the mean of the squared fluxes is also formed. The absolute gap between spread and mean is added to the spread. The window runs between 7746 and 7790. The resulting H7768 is 1.29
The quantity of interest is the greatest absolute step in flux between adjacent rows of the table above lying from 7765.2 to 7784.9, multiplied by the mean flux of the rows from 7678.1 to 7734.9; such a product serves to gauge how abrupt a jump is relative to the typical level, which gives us 0.0092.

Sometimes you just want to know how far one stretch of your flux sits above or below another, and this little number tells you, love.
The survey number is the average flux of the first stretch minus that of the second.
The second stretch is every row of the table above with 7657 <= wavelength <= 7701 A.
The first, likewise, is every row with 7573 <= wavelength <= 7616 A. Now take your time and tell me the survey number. 0.044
